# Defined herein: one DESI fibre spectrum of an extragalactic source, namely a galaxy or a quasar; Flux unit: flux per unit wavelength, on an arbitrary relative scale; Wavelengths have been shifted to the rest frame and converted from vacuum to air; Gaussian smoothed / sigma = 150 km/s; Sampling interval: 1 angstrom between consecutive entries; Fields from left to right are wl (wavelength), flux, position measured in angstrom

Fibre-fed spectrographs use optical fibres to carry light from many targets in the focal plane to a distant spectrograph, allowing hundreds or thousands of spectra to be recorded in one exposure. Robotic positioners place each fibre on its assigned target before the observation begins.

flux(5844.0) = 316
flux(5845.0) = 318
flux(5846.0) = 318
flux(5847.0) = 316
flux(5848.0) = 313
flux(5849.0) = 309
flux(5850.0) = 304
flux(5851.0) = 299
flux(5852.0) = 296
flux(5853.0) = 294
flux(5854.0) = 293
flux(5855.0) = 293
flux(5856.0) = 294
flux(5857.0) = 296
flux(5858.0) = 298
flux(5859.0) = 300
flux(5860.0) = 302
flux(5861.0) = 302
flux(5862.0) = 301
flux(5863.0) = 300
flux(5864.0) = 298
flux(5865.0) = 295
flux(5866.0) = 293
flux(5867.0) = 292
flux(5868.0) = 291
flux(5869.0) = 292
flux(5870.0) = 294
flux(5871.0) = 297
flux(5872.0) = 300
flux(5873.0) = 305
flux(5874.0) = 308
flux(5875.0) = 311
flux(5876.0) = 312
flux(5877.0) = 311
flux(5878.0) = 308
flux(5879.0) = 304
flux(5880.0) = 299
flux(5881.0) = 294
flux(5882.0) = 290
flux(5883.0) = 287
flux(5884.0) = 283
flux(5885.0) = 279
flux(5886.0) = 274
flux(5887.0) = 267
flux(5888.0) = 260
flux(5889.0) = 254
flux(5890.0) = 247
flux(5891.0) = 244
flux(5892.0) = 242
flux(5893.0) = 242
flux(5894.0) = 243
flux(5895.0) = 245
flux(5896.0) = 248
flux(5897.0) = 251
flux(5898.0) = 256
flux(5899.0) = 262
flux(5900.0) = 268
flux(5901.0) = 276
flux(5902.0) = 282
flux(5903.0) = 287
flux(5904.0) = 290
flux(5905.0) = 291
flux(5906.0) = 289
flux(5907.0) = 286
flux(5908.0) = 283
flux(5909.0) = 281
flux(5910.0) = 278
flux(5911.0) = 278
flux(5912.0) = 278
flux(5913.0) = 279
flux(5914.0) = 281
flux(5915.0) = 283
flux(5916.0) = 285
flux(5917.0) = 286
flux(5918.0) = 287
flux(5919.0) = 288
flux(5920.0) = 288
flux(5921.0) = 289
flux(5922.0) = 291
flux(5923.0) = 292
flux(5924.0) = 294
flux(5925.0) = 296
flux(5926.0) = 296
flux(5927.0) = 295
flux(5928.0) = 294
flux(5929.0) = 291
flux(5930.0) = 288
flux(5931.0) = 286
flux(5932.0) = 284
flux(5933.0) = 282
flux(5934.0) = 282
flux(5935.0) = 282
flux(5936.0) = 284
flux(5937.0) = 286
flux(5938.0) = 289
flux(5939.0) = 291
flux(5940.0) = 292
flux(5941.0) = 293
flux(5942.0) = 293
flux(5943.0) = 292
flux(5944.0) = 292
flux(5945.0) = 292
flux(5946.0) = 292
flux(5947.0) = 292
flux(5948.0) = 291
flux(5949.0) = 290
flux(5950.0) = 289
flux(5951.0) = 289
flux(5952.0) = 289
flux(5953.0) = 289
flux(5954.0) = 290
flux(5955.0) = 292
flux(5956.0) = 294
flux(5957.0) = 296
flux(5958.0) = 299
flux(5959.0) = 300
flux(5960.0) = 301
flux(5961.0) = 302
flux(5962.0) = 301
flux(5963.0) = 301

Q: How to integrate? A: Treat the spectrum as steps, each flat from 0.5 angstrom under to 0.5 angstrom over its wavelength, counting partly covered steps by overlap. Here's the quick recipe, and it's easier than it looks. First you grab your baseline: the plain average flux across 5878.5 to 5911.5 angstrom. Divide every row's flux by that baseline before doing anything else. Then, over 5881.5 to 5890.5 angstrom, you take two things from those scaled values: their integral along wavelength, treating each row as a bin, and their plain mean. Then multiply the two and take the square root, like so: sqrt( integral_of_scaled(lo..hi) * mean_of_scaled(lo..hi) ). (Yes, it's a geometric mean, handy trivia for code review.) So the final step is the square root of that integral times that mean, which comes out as 3.0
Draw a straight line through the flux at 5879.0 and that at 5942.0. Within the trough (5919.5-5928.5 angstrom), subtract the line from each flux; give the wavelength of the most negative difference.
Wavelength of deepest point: 5920.0 angstrom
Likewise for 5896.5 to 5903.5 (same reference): 5897.0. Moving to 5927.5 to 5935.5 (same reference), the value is 5933.0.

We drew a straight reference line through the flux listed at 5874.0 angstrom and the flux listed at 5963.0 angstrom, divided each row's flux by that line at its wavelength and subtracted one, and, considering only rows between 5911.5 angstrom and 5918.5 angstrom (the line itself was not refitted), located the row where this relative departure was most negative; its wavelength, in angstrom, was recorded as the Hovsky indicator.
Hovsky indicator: 5912.0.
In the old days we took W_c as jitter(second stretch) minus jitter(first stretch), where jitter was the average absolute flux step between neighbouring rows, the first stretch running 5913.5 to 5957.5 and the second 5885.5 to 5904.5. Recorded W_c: 3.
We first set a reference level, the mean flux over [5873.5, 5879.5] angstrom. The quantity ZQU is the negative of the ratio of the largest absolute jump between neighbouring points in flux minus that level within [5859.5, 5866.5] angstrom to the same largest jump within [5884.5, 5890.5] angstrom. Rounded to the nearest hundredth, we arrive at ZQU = -0.43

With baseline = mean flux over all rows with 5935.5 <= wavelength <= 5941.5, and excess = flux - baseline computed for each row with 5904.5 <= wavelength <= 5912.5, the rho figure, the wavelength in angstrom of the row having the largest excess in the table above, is 5905.0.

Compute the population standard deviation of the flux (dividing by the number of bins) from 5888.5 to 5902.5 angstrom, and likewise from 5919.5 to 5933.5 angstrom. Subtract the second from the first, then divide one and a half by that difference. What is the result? 0.18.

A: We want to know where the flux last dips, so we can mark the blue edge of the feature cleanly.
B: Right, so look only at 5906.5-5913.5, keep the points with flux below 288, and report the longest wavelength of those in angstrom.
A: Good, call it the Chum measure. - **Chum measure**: 5913.0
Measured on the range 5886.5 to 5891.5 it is 5891.0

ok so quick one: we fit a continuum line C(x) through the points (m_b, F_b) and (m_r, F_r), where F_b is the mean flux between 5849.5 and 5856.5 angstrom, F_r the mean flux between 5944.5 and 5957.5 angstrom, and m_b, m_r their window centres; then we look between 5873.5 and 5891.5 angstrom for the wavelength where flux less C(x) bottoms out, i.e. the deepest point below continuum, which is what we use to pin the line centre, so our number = 5891.0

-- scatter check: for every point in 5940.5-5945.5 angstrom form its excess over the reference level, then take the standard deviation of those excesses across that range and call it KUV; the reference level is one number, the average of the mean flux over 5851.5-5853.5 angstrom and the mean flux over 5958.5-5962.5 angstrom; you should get 0.5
